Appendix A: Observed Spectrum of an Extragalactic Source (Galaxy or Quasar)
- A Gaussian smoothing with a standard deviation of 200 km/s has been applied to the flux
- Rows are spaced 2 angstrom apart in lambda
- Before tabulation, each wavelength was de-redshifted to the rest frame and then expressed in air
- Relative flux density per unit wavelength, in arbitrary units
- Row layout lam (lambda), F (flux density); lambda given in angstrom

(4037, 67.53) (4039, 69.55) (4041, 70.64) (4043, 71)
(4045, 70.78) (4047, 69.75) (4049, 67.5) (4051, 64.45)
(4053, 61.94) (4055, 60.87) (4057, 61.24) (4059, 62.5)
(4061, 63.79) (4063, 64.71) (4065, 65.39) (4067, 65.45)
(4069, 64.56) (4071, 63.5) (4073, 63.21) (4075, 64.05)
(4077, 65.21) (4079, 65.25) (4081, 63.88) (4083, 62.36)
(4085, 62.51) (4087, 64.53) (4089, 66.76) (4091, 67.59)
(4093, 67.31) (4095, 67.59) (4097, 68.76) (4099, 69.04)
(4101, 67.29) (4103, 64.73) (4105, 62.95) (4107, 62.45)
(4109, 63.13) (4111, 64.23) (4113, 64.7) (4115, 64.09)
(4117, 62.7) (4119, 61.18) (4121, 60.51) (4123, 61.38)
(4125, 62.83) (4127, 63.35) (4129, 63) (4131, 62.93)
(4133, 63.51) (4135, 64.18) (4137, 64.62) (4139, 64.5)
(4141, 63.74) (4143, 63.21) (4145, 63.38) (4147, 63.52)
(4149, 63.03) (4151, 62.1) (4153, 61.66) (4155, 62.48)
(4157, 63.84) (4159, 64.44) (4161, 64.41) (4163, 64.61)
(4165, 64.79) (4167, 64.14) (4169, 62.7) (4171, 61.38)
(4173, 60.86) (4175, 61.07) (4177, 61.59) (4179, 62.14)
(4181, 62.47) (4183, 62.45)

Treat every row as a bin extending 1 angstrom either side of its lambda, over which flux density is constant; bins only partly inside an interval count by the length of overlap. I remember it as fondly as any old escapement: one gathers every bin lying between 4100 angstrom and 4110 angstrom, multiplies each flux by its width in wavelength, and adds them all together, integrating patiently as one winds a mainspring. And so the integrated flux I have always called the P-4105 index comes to 641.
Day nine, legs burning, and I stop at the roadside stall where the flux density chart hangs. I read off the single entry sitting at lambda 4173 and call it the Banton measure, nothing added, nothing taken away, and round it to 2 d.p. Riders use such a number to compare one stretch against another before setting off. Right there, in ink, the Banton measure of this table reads 60.86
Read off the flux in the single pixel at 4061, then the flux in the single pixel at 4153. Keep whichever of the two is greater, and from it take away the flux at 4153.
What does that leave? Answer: 2.1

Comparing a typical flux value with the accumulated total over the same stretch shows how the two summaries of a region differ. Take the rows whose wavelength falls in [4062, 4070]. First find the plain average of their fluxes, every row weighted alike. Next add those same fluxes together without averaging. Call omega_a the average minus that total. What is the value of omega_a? -195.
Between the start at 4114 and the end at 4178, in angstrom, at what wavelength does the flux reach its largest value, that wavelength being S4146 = 4165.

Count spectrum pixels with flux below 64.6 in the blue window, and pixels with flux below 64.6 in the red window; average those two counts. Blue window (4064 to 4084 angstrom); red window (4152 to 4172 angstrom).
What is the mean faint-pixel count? 7.0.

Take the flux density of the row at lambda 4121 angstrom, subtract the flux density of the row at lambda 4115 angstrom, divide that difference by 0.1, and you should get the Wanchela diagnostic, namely -36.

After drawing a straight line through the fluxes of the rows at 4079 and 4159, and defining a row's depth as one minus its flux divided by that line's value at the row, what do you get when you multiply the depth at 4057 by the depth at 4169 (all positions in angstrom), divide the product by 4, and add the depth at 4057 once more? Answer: 0.07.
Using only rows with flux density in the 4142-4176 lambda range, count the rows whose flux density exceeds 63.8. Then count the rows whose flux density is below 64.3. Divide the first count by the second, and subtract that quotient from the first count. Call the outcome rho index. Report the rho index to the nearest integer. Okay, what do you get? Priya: 6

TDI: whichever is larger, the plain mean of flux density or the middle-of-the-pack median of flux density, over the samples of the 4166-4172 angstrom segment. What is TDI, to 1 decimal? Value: 62.7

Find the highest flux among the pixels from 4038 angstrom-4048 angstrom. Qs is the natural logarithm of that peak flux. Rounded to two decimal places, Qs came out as 4.26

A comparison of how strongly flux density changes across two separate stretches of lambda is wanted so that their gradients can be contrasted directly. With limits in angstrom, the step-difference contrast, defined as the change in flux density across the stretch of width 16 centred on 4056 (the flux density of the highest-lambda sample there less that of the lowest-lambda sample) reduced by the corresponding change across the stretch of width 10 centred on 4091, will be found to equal -6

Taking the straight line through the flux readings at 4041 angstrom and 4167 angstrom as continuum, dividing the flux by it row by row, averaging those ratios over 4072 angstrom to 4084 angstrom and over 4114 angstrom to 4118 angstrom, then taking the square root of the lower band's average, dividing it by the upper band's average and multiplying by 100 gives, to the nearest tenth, 101.6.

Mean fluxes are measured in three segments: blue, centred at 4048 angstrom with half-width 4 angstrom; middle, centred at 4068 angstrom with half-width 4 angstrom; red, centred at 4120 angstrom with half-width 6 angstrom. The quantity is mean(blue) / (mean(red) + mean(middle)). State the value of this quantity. 0.537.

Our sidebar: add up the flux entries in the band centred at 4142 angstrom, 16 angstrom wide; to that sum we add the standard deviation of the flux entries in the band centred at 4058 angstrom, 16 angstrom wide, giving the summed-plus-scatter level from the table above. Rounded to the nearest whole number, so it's 512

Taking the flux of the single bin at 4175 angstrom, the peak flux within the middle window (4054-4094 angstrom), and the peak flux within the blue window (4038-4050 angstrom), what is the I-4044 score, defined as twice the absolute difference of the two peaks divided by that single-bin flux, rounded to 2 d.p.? 0.11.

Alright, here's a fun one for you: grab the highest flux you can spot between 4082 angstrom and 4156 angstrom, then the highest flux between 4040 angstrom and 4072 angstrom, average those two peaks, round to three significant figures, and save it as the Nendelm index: 70.0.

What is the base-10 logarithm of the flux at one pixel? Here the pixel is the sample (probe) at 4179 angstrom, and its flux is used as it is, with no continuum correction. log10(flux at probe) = 1.79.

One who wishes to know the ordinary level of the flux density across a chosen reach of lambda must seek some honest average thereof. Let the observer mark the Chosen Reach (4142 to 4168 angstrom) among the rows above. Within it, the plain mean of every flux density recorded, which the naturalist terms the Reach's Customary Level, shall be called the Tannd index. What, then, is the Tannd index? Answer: 63.5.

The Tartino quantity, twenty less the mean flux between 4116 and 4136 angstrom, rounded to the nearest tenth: -42.6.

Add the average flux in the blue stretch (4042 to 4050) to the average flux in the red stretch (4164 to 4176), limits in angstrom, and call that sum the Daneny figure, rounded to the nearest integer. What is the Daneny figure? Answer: 132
